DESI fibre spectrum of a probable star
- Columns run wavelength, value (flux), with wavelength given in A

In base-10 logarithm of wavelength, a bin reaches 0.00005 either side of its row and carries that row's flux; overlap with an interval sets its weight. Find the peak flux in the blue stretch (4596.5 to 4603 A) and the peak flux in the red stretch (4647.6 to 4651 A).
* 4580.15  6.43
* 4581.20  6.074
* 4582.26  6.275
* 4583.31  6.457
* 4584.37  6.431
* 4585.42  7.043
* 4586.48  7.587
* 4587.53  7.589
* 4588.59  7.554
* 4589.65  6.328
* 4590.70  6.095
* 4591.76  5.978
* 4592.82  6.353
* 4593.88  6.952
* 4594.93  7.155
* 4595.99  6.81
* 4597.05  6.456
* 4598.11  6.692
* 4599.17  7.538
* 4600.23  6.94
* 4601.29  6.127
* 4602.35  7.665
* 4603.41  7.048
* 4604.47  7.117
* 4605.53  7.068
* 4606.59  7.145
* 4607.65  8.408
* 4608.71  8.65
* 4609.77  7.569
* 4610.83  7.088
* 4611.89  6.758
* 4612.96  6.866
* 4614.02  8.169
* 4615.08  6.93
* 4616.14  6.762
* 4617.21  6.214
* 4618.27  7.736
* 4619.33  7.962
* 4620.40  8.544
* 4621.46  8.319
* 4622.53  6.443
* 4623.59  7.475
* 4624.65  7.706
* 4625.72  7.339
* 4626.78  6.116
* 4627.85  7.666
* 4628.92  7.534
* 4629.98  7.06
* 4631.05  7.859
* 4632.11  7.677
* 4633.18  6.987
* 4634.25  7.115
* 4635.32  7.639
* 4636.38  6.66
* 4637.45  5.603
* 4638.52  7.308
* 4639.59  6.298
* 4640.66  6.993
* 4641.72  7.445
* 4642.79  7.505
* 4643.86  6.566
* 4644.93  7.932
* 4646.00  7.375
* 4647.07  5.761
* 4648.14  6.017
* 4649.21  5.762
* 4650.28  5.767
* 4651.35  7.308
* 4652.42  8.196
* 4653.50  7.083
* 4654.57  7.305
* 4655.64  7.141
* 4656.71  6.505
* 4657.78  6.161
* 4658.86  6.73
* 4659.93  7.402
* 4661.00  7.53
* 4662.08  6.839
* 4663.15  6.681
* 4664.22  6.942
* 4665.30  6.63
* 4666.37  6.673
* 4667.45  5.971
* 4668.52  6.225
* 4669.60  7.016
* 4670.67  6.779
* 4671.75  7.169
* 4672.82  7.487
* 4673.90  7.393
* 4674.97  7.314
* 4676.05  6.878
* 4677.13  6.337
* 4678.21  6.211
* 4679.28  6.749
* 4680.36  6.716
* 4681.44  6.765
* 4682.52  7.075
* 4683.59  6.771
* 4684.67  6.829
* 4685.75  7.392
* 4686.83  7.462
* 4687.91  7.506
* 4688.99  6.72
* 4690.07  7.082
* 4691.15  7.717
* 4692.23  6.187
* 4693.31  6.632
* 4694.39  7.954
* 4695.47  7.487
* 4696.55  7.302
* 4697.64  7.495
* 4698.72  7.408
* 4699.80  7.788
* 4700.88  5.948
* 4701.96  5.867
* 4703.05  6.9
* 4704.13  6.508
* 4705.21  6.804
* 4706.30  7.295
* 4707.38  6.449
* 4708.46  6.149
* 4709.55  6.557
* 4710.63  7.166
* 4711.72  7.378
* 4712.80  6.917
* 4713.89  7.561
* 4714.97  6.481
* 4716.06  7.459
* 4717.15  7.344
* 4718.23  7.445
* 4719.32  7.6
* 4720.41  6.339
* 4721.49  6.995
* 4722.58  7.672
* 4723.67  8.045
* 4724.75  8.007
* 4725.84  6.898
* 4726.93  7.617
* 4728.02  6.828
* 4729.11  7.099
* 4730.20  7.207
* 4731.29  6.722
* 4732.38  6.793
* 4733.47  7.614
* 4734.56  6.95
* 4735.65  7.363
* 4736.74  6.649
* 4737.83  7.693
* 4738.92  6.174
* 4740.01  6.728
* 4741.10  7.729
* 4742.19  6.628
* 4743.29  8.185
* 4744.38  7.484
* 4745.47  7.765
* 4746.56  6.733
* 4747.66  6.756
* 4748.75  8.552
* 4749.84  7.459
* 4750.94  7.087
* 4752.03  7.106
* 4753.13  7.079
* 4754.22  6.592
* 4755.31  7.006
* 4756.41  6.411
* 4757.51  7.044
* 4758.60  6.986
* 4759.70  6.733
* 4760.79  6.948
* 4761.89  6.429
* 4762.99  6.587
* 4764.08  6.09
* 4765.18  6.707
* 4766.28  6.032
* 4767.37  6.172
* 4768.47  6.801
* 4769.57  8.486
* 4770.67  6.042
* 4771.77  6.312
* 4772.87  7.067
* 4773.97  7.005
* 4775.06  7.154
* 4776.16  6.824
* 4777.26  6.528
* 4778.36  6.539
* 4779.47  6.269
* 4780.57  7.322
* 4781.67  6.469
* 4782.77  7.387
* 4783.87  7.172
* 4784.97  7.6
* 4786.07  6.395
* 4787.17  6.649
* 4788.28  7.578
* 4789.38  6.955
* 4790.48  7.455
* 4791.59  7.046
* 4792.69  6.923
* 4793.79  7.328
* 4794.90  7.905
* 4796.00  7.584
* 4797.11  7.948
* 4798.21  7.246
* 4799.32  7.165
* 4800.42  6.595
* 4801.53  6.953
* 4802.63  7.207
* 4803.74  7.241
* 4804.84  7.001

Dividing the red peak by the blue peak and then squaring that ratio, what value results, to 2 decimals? 0.62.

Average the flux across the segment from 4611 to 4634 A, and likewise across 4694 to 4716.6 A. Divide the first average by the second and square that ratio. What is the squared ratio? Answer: 1.10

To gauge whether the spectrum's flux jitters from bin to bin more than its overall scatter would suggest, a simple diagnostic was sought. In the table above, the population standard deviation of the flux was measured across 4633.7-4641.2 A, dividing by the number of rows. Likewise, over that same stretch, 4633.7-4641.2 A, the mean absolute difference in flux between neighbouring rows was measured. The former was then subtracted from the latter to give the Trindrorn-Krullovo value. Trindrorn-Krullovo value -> 0.36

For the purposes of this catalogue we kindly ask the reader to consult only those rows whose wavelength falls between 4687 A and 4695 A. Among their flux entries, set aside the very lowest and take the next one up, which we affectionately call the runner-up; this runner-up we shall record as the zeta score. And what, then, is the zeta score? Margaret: 6.632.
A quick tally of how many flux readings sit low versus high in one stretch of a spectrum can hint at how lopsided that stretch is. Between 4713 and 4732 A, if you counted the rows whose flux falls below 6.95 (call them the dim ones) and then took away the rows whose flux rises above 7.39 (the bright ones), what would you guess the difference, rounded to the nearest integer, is -3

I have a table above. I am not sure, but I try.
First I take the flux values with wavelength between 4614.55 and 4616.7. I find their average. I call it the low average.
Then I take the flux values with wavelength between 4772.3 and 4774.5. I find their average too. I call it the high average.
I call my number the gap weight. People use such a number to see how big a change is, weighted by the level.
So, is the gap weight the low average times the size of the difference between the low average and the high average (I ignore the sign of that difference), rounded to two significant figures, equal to 1.3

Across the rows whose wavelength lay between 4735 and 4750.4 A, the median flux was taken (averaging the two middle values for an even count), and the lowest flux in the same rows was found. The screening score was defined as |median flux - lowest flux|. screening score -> 1.2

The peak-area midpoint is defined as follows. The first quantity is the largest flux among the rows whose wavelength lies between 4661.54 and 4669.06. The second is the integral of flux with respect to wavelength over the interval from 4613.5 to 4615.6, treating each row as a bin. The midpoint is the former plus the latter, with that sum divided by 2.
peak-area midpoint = 11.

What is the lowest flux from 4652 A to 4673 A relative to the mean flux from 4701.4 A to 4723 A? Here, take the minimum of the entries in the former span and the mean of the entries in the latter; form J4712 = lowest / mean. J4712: 0.86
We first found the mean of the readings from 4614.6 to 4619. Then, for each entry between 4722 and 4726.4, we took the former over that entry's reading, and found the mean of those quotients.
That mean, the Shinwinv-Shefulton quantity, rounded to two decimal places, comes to 0.91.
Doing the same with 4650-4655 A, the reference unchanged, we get 0.98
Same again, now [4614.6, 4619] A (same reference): 1.01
